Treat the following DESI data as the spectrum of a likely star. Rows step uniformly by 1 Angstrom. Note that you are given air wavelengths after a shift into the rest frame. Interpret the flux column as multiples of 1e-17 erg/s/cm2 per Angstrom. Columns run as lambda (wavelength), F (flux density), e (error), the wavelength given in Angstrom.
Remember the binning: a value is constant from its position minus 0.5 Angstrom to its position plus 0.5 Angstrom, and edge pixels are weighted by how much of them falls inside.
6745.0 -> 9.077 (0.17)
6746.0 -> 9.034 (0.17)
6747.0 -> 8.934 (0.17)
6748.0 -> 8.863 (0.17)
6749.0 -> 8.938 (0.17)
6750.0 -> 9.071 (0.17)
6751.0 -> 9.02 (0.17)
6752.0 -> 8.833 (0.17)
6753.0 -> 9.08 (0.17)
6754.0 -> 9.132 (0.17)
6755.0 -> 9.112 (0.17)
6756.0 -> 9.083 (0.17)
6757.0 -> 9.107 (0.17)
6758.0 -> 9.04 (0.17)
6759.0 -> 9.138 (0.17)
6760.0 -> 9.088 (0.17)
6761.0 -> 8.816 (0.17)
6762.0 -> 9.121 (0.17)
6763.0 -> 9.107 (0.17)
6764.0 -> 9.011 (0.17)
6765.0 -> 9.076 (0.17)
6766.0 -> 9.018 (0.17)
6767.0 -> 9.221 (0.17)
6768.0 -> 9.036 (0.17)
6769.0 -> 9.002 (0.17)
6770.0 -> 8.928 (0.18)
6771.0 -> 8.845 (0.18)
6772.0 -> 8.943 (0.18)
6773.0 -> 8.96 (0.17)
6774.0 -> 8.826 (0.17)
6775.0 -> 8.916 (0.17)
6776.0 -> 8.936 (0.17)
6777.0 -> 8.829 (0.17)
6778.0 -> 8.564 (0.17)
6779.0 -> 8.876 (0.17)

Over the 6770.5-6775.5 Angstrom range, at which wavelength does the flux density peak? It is 6773.0 Angstrom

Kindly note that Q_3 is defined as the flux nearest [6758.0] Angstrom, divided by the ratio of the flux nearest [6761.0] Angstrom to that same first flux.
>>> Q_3 9.27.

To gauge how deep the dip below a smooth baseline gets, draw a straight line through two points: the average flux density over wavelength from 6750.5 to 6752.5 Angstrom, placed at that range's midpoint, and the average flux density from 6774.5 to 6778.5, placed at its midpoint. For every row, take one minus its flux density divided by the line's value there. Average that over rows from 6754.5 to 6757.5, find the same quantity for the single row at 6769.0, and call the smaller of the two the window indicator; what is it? -0.0219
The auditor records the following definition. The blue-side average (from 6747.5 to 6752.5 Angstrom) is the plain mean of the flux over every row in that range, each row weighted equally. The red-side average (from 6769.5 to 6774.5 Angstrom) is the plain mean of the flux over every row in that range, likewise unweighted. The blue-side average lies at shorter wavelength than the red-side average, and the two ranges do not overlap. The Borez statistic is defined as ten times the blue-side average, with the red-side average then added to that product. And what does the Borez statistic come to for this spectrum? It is 98.4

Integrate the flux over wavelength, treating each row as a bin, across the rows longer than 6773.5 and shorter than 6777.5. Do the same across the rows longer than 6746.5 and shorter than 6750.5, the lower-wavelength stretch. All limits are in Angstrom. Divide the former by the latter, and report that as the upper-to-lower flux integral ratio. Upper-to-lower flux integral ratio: 0.99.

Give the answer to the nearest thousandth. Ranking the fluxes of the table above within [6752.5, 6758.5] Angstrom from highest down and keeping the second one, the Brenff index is 9.112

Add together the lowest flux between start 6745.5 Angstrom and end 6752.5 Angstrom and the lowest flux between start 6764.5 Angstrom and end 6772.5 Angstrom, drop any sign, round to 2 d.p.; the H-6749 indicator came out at 17.68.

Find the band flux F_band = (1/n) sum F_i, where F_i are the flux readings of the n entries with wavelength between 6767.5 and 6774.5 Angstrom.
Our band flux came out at 8.93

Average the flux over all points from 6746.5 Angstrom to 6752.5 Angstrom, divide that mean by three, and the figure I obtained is 2.98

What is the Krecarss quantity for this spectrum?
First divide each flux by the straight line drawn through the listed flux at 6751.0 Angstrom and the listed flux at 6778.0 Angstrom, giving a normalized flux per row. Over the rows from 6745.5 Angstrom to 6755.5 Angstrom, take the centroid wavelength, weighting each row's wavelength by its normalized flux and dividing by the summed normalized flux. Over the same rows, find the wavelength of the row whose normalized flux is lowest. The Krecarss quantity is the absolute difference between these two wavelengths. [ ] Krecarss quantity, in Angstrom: 2.5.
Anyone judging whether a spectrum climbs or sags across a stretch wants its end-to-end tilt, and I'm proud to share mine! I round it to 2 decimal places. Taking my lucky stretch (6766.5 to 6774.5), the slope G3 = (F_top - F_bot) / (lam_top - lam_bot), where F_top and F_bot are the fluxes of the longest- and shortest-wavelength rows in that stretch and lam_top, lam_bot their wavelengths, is -0.06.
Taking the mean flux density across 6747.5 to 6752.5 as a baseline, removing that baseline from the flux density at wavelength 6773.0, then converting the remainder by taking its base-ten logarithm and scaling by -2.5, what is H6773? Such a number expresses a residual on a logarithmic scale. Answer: 4.6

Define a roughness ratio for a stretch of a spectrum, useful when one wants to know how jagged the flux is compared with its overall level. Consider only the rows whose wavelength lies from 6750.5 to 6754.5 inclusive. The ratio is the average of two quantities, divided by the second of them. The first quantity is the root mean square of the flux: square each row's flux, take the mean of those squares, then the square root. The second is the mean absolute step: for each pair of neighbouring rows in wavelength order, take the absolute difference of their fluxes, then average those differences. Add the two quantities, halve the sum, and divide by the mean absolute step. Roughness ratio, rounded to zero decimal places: 28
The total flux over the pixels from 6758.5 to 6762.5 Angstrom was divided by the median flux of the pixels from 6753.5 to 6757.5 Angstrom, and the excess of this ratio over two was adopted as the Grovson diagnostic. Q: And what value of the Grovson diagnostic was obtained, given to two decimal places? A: 1.97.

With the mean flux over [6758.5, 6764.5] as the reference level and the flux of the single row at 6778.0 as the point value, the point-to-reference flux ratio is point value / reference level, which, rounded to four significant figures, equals 0.9466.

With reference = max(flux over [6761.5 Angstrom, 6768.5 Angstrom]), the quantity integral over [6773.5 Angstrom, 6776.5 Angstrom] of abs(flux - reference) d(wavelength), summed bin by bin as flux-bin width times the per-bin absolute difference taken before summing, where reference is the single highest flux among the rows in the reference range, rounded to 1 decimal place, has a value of 1.0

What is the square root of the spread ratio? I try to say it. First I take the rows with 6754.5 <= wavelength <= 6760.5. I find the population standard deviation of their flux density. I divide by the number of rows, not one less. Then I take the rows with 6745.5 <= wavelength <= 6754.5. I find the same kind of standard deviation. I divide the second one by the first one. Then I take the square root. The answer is 1.8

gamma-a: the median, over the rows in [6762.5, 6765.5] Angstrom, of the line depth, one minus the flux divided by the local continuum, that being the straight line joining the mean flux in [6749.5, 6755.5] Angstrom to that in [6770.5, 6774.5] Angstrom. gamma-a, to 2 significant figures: -0.014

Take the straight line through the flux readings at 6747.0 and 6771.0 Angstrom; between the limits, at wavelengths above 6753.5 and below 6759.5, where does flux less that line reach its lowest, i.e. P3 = 6758.0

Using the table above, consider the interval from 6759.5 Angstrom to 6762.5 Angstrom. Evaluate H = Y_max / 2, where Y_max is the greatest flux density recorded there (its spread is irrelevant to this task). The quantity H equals 4.56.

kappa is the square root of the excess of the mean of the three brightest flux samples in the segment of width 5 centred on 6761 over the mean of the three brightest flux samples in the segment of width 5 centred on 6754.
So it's 0.114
